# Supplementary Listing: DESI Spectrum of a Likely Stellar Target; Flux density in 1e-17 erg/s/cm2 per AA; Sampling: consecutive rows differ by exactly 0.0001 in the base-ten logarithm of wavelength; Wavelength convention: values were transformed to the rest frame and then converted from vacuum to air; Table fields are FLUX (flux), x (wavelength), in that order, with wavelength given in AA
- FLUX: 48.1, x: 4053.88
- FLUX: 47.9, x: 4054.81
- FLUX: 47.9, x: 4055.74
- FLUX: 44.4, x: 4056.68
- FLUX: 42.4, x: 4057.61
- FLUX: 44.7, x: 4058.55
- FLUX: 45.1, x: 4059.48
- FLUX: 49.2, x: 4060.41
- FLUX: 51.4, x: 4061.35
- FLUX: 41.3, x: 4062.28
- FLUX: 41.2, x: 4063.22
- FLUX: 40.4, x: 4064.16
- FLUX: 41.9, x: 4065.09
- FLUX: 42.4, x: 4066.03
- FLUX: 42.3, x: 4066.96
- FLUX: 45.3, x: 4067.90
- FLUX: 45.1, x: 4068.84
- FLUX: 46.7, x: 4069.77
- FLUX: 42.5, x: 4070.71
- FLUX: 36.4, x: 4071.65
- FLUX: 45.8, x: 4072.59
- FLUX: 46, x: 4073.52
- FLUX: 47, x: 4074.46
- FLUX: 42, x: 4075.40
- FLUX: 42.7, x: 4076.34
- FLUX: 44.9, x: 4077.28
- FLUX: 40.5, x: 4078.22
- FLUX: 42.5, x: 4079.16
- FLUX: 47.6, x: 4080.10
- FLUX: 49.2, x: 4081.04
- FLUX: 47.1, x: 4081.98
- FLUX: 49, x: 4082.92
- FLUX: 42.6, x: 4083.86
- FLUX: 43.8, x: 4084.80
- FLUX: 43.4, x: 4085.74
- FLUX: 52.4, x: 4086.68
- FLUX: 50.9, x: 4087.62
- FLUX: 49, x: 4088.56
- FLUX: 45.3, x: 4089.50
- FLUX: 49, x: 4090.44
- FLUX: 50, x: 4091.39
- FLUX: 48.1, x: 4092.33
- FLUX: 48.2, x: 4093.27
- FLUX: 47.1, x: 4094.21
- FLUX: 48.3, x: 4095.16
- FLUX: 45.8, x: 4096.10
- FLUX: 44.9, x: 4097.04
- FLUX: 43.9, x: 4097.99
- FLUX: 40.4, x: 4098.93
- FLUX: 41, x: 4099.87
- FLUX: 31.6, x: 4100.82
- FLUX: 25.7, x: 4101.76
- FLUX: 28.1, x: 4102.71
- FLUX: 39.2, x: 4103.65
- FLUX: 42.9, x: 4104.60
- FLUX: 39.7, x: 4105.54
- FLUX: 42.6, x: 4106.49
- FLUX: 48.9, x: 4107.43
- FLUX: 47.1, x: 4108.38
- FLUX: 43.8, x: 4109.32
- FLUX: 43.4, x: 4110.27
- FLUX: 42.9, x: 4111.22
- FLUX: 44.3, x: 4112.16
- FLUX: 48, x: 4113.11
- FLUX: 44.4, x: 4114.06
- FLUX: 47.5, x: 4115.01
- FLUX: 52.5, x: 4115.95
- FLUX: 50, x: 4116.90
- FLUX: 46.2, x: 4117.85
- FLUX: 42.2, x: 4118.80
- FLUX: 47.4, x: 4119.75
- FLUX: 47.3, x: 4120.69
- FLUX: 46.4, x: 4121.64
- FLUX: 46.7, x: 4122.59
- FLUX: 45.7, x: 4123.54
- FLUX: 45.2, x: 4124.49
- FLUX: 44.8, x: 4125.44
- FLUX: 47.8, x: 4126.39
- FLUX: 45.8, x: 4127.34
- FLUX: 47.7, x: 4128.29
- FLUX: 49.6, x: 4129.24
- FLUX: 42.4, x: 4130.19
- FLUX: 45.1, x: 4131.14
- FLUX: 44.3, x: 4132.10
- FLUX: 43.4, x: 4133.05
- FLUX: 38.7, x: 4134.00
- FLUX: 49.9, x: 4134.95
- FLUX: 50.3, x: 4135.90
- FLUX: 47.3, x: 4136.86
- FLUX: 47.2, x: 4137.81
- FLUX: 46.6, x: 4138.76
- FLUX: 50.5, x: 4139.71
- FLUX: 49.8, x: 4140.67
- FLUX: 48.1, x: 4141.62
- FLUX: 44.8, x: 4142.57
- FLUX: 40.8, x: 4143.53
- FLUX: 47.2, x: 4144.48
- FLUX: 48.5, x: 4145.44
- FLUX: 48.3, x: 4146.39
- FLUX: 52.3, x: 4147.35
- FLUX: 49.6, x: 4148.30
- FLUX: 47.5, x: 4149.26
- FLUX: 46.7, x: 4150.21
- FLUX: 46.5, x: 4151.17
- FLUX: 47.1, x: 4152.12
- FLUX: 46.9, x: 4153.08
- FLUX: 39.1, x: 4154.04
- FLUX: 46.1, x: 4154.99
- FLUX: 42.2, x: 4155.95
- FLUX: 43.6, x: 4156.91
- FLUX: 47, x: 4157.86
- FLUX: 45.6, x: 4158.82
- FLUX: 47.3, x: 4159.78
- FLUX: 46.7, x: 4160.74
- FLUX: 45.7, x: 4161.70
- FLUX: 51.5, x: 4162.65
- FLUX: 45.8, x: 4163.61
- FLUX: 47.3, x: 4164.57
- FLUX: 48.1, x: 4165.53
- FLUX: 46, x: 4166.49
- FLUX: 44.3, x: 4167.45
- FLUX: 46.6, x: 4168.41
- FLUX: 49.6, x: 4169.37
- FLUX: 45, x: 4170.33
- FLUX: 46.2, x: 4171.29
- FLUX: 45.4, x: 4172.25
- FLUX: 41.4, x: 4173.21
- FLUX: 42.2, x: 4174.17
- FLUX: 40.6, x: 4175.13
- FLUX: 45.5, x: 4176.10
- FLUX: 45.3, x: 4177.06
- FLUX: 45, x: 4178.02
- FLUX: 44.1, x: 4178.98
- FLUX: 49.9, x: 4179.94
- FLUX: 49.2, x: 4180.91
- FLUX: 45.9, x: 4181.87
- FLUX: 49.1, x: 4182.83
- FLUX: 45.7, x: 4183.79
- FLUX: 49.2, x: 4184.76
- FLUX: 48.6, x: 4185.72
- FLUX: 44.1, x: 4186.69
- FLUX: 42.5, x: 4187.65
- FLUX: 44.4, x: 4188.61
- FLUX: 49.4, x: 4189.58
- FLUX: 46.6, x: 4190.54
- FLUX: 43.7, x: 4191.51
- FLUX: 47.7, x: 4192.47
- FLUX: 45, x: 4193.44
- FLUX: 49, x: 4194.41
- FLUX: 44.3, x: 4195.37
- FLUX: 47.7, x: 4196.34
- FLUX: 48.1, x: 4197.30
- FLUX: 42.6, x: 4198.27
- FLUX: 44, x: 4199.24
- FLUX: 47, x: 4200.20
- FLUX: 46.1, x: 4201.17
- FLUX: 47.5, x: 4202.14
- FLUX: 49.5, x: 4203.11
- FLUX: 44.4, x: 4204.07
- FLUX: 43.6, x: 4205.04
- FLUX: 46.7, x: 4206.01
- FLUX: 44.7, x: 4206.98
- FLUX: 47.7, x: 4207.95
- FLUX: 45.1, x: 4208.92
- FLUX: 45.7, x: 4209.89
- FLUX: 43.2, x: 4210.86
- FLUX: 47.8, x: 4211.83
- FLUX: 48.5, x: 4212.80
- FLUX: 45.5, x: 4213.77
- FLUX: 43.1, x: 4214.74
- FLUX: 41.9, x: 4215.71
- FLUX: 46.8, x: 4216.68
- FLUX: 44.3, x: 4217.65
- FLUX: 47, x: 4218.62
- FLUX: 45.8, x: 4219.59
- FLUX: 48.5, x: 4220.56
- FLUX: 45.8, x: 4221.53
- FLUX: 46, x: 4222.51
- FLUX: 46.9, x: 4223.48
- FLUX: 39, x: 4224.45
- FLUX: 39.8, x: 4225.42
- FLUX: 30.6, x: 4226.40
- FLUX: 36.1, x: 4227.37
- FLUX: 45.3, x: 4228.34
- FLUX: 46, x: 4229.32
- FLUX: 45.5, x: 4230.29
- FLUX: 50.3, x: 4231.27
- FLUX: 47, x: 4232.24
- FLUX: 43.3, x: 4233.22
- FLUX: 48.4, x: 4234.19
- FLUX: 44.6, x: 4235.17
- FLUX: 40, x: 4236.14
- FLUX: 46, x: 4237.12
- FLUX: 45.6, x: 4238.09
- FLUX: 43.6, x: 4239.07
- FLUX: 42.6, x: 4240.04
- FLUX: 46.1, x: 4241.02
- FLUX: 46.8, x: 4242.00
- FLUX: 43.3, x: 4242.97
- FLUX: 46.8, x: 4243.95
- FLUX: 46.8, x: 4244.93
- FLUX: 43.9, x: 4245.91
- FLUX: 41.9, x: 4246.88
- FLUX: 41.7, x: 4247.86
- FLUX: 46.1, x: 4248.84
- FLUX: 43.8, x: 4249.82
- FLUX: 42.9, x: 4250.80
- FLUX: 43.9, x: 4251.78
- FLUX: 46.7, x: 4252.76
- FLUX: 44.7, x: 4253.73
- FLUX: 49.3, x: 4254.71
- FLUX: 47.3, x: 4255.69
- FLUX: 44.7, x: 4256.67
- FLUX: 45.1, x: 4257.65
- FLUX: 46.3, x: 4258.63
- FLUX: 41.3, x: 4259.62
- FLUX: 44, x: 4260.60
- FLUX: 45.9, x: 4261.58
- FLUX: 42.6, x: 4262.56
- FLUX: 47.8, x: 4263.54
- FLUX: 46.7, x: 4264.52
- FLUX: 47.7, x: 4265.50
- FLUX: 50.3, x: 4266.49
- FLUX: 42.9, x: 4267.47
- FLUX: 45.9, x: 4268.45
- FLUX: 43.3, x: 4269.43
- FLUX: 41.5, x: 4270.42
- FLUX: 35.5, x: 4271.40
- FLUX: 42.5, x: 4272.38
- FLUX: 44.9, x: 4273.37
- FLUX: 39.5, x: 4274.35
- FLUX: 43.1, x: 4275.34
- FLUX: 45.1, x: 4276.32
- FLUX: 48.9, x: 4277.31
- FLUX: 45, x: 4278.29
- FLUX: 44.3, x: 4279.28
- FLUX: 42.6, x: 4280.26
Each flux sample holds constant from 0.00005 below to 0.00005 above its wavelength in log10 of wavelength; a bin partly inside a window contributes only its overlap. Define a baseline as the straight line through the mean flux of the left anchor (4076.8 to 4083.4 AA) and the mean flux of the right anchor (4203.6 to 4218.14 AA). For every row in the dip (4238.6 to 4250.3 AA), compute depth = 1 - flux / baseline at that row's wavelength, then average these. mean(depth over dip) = 0.015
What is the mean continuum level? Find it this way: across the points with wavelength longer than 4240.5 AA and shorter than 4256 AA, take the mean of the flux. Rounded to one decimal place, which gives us 45.1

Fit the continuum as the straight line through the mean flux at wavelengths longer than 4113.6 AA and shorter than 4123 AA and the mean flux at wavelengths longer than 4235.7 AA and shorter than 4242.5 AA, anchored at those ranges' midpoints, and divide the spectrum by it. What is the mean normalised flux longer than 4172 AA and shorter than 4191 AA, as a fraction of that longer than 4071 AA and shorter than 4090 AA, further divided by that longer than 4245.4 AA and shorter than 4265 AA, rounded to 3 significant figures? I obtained 1.04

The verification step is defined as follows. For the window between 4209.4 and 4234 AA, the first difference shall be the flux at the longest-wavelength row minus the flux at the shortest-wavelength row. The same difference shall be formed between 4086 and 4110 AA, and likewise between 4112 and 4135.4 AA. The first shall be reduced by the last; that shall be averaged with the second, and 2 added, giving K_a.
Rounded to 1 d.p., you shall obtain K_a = -6.3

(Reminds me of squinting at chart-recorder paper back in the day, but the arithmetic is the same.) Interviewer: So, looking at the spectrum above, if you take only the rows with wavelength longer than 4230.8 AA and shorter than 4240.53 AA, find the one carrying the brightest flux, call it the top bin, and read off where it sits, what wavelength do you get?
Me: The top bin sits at 4231.27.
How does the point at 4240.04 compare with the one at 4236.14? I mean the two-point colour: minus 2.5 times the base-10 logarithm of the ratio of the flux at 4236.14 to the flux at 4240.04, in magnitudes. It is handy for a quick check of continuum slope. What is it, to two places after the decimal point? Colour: 0.07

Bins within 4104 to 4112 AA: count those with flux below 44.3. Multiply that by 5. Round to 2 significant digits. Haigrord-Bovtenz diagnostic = 30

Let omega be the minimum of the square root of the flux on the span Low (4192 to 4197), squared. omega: 44.3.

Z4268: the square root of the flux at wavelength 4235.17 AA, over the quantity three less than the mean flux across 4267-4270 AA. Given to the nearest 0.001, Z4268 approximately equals 0.163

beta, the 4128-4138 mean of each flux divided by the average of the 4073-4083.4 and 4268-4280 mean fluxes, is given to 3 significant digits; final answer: 1.04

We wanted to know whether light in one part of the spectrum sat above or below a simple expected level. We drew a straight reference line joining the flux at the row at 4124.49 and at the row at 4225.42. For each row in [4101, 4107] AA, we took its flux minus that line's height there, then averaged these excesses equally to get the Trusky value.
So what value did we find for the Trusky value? -10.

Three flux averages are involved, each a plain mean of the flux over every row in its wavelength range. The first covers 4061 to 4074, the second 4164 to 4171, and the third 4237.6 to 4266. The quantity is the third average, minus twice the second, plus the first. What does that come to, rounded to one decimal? -4.9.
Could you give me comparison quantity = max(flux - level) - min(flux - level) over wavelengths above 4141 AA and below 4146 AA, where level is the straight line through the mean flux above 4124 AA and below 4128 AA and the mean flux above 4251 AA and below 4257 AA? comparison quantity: 8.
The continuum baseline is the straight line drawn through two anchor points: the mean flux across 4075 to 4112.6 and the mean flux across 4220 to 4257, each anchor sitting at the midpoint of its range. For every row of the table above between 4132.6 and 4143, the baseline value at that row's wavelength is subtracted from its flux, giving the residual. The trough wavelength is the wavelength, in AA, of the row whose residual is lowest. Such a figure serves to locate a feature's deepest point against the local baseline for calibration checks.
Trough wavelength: 4134.00 AA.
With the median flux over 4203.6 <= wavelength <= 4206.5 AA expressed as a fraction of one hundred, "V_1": 0.444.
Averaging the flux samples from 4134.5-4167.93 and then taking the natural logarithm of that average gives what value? 3.85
